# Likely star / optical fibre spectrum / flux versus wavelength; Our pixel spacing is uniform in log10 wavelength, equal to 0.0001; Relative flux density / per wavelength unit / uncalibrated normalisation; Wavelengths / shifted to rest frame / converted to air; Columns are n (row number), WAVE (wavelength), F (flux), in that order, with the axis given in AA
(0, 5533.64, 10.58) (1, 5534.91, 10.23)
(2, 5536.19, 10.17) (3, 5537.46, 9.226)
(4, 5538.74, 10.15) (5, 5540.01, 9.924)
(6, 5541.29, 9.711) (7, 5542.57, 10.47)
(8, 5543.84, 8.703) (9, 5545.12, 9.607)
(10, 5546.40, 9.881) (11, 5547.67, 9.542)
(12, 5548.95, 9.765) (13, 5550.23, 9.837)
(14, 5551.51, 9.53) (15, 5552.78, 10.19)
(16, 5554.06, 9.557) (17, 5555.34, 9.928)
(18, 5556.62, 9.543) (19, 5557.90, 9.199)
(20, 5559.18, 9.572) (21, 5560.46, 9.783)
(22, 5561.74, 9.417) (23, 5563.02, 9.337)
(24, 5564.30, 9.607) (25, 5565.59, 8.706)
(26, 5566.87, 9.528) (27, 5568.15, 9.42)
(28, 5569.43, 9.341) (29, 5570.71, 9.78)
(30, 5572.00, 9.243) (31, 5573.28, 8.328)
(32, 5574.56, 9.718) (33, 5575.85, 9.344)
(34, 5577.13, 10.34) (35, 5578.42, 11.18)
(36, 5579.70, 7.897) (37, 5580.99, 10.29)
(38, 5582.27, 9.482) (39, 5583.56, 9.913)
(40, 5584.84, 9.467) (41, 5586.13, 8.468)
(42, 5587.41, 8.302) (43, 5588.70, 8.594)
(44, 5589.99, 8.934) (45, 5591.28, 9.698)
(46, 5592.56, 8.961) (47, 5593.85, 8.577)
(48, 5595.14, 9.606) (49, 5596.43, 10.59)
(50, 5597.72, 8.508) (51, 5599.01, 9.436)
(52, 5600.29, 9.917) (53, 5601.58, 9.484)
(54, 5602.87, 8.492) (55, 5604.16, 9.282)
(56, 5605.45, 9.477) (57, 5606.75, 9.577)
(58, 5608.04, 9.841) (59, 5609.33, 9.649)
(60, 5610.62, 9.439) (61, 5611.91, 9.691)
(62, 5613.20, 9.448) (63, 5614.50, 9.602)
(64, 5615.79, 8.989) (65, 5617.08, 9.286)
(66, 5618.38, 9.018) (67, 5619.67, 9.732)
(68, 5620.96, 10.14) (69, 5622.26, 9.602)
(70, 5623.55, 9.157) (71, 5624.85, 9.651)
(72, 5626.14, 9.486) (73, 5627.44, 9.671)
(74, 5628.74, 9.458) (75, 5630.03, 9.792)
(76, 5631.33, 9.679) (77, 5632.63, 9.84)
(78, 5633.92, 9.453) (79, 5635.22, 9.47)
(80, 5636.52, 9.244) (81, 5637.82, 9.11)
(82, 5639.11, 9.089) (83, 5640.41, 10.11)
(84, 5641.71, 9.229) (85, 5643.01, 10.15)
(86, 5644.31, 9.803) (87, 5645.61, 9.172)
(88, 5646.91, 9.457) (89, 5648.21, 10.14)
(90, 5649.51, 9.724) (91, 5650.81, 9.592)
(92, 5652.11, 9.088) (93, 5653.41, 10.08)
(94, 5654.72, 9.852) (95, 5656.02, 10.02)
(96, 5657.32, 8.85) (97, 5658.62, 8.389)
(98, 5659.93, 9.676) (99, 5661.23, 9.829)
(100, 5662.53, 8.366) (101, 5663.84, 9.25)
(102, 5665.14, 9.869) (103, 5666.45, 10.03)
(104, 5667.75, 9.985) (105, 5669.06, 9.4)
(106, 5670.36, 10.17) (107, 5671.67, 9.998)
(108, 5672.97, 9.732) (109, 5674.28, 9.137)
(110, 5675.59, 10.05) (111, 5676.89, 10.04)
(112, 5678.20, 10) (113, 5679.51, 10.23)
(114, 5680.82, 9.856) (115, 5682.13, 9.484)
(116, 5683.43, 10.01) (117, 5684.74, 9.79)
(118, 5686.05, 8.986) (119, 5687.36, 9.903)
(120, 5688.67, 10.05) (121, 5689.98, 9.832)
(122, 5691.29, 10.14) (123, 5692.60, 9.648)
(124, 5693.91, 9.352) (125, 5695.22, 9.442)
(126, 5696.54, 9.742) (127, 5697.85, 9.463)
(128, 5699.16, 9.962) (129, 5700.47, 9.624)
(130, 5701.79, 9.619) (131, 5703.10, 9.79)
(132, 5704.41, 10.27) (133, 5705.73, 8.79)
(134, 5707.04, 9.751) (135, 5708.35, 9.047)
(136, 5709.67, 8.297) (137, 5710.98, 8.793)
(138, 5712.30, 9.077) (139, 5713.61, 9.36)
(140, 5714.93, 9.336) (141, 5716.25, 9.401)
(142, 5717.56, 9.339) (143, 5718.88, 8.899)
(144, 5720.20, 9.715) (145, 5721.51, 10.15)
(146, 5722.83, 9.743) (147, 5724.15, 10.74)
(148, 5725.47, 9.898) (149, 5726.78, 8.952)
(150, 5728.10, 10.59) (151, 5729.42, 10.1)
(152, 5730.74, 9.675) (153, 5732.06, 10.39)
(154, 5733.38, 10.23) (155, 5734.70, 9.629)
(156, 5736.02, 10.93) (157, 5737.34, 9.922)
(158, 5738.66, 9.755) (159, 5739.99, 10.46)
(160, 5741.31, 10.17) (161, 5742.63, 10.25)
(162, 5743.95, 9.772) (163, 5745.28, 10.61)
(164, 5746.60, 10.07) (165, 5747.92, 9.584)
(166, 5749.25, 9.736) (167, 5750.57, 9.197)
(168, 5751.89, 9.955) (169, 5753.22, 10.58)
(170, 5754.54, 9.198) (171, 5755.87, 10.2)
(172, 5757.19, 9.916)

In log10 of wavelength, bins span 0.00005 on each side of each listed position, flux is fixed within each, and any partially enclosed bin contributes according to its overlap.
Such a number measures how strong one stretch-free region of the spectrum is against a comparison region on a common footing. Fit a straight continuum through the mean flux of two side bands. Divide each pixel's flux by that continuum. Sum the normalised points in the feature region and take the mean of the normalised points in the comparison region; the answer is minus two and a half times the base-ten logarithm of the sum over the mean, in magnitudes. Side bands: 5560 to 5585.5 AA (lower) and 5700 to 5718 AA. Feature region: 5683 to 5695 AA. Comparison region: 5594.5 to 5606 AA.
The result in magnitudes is -2.44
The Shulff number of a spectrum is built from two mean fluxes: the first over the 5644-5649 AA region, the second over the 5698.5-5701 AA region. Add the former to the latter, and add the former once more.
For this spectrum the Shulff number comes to 29.1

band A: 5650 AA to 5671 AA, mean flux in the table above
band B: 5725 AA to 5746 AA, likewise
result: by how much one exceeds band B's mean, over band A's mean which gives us -0.95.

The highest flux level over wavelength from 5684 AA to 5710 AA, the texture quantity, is 10.27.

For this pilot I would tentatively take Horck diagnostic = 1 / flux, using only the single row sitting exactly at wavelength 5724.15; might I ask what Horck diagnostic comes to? 0.093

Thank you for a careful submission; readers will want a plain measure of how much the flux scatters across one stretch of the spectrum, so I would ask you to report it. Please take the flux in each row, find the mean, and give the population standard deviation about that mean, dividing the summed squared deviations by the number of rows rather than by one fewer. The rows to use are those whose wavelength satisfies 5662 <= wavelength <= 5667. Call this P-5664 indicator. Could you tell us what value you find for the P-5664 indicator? 0.65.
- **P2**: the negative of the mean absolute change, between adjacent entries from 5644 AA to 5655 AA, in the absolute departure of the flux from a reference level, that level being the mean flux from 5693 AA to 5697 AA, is -0.27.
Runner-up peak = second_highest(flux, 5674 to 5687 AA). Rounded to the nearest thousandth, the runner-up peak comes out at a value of 10.050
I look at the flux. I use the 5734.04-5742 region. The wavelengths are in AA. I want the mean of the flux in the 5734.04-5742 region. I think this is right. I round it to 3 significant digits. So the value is 10.1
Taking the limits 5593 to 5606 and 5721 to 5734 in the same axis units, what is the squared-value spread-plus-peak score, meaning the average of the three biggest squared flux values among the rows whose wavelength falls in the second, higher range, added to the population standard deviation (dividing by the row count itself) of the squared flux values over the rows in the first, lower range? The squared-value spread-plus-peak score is 124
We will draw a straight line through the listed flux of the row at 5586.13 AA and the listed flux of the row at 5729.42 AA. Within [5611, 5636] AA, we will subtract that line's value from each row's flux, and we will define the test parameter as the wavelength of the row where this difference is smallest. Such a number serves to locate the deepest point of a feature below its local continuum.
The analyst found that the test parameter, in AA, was 5618.38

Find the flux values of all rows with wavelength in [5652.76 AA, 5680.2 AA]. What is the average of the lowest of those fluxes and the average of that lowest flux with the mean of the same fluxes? 8.69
